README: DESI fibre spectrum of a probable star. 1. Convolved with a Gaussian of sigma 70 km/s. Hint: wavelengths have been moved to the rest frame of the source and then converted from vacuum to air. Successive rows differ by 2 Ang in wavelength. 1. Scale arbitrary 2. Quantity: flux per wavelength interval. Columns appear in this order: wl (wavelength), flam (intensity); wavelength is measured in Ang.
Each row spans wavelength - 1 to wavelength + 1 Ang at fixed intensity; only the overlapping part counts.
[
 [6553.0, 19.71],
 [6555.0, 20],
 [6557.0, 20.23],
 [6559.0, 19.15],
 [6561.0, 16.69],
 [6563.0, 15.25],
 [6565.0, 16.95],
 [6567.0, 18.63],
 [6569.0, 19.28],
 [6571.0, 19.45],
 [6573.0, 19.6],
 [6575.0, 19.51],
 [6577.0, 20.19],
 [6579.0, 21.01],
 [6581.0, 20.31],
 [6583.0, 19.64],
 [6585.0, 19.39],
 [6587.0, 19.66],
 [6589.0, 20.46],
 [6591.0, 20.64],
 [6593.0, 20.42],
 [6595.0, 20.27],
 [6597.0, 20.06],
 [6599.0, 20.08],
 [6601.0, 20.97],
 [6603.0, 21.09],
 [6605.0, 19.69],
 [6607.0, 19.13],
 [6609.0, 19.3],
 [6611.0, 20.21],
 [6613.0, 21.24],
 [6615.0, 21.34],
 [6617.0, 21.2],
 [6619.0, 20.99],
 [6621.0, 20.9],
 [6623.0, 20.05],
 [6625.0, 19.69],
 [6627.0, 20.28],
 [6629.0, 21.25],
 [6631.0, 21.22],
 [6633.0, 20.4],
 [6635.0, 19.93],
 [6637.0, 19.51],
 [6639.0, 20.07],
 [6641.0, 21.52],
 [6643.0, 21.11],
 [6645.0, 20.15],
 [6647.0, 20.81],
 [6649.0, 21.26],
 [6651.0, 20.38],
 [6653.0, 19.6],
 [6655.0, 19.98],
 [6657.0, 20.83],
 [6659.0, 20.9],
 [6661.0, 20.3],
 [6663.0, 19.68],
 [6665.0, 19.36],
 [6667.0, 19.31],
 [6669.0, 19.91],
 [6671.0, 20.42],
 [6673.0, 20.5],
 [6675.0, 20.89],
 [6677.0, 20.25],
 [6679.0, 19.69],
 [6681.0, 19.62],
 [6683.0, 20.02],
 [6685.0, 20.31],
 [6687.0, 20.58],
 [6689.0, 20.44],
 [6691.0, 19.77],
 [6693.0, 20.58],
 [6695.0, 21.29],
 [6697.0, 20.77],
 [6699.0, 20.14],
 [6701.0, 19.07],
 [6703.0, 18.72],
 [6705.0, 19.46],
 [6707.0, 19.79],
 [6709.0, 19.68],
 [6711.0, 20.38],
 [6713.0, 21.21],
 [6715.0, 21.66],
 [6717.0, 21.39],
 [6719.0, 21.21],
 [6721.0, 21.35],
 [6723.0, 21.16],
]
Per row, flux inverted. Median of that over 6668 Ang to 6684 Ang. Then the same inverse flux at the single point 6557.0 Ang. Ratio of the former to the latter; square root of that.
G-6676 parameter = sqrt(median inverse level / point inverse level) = 1.00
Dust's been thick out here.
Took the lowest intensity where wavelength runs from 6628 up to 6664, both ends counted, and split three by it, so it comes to 0.154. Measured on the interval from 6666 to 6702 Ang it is 0.157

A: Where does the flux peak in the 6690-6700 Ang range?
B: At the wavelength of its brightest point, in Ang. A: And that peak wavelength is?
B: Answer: 6695.0 Ang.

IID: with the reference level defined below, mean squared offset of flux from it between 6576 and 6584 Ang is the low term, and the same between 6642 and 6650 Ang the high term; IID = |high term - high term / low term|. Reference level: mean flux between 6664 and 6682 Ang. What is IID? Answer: 1.8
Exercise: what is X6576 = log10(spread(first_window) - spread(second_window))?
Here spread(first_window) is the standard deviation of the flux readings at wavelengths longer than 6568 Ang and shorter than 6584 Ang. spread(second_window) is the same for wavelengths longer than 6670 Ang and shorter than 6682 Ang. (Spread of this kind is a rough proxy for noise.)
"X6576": -1.0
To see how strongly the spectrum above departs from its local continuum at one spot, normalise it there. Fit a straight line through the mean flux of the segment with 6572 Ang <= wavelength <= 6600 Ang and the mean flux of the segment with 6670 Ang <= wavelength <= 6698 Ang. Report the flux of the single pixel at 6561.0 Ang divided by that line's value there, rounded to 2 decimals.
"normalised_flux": 0.83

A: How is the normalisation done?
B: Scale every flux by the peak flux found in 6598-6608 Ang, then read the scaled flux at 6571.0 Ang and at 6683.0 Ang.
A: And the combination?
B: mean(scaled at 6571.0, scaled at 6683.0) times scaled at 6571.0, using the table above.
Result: 0.86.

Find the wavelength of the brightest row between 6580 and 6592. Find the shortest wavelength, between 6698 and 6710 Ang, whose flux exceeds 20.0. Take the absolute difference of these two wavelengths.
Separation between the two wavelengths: 108 Ang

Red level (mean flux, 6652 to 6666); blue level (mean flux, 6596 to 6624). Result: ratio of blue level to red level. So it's 1.02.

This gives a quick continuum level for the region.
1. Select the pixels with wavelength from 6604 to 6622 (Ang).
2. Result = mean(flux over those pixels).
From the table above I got 20.44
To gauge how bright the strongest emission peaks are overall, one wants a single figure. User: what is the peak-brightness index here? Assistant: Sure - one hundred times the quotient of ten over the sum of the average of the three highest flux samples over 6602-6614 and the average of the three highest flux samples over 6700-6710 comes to 24.7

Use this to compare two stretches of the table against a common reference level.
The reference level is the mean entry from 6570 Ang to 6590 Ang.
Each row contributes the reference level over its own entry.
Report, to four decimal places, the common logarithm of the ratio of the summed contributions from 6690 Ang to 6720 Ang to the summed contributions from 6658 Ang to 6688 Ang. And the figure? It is -0.0043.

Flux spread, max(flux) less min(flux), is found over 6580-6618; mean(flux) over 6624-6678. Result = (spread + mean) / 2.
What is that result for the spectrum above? 11.3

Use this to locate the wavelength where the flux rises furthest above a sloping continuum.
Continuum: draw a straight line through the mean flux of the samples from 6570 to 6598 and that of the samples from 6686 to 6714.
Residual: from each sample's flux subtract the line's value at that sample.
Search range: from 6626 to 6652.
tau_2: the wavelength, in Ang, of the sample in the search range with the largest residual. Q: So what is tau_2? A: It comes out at 6641.0 Ang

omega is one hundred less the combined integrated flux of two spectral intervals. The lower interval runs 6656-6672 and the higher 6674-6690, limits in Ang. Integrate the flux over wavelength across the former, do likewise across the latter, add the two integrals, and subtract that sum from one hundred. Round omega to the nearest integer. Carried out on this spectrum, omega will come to -545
